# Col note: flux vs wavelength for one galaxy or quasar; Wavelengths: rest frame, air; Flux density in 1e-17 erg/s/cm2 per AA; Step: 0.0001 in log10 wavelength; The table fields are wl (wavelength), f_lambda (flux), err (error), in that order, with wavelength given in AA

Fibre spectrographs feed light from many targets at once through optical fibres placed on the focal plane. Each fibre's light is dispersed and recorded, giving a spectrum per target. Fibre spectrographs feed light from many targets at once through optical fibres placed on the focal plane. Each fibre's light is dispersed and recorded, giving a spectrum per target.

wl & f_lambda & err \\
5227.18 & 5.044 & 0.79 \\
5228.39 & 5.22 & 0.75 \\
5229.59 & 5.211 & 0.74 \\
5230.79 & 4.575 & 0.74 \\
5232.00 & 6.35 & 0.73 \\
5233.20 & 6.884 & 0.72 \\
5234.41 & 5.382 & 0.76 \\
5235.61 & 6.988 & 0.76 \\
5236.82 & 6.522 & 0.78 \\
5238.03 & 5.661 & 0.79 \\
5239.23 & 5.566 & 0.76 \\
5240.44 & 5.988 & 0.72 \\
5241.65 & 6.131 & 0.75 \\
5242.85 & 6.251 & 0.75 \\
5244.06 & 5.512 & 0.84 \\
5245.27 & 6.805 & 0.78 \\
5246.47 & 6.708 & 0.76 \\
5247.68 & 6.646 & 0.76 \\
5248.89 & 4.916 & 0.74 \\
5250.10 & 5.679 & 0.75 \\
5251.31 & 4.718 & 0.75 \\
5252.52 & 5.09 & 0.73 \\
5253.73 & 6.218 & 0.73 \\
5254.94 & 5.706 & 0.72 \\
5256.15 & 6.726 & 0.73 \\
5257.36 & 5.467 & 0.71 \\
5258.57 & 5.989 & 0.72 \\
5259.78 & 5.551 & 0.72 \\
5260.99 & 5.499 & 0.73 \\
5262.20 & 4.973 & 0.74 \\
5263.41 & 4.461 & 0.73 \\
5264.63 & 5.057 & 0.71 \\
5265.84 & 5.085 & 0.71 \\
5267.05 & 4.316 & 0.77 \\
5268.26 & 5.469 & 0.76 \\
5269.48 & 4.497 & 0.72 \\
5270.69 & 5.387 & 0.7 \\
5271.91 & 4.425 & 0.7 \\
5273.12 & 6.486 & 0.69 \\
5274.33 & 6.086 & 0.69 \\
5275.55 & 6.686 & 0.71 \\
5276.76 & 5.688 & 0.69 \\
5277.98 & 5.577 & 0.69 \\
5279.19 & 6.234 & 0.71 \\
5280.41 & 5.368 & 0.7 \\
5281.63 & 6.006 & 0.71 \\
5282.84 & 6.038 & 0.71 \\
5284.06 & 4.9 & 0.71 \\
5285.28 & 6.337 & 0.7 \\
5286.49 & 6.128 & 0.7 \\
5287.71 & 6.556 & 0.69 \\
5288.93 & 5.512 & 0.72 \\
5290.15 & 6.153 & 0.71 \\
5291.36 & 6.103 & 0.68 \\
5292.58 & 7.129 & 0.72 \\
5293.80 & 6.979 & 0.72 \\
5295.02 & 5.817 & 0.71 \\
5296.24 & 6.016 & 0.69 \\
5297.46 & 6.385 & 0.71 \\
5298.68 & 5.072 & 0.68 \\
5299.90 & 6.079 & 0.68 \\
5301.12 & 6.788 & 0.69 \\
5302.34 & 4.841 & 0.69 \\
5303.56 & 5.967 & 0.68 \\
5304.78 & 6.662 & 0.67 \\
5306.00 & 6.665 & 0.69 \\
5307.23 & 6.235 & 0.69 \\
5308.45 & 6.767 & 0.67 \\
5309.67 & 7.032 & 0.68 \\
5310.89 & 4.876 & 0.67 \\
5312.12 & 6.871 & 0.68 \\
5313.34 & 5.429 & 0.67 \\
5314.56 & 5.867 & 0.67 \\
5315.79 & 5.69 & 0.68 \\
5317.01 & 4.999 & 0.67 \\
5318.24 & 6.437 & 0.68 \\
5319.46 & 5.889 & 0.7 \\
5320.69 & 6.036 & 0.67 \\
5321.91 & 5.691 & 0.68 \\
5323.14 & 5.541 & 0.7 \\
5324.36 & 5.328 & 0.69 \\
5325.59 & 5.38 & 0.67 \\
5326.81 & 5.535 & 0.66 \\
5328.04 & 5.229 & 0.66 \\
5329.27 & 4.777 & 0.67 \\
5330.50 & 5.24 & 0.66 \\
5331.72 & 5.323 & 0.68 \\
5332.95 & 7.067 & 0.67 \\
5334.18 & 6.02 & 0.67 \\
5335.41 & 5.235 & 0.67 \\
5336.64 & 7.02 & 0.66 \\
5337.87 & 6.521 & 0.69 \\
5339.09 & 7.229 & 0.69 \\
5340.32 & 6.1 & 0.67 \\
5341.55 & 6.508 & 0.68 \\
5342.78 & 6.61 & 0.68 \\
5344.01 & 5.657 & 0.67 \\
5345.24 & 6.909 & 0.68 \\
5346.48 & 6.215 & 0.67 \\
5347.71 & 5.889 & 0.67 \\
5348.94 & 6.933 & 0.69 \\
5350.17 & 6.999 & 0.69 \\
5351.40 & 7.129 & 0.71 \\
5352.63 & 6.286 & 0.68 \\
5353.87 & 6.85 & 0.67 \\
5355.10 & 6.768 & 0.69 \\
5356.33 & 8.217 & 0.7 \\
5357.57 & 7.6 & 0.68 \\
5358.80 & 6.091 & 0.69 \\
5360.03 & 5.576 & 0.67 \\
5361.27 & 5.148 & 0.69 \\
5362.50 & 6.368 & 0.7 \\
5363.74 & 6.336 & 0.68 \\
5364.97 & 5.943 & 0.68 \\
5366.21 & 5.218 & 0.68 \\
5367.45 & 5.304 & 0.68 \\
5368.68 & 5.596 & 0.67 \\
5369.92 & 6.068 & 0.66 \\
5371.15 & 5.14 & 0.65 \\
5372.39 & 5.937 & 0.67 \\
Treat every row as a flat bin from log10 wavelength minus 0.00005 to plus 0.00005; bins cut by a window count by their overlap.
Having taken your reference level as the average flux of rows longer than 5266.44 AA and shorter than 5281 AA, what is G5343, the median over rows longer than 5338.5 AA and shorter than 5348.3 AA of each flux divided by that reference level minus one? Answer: 0.15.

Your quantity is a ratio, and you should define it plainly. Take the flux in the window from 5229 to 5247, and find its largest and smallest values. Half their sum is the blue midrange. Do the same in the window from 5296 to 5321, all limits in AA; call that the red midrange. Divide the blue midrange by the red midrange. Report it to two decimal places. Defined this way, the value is 0.97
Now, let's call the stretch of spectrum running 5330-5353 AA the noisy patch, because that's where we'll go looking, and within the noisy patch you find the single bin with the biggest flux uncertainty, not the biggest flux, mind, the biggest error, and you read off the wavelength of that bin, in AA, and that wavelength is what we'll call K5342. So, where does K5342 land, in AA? 5351.40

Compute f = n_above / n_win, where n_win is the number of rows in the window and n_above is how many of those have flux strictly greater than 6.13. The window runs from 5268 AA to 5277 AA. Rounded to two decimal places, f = 0.25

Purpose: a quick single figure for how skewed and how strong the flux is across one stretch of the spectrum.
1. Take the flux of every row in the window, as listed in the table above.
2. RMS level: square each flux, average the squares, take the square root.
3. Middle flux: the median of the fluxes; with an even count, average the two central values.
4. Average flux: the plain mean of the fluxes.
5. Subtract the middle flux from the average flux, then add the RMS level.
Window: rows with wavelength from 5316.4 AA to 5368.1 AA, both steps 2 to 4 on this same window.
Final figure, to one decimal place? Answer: 6.2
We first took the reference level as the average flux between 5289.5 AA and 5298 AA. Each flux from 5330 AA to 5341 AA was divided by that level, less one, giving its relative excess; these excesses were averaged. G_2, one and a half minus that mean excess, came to 1.53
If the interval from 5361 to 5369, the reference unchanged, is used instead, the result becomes 1.60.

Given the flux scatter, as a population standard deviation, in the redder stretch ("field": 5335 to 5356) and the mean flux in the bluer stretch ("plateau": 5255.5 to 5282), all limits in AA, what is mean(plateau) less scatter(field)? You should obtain 5.0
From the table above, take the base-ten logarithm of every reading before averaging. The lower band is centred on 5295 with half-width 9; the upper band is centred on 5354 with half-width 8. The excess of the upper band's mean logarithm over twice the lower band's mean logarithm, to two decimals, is -0.75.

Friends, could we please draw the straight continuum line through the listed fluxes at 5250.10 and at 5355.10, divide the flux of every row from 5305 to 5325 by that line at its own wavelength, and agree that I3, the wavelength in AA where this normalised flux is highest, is 5309.67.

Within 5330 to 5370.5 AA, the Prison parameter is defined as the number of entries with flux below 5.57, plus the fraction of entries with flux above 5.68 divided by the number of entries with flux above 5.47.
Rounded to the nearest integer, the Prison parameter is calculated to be 6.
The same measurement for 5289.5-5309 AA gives 2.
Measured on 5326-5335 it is 5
